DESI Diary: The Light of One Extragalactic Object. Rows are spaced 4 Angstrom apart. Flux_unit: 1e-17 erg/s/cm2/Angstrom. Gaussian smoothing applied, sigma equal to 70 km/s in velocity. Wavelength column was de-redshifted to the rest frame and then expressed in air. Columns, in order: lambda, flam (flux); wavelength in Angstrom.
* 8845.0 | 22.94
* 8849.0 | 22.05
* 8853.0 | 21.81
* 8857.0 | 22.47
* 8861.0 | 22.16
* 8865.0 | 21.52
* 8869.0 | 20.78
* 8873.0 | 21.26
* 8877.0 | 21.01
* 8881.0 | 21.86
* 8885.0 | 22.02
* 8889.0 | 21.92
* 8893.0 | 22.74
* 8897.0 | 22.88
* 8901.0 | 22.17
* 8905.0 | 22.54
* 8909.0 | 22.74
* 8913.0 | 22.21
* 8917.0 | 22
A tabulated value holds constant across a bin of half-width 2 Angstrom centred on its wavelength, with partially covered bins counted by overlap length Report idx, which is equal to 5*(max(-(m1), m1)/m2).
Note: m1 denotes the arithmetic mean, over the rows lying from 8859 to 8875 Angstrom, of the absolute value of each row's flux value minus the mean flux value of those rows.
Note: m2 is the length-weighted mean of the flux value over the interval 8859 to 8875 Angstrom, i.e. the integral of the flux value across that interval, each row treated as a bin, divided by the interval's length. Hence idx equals 0.096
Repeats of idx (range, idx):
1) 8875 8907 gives 0.099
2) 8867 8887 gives 0.104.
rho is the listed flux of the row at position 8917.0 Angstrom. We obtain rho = 22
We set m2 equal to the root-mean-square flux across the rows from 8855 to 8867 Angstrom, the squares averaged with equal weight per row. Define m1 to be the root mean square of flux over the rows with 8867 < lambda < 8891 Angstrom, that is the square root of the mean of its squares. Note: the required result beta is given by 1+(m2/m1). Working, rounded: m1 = 21.48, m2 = 22.1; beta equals 2.03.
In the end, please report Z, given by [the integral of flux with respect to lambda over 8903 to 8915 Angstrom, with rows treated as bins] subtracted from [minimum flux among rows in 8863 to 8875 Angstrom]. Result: -249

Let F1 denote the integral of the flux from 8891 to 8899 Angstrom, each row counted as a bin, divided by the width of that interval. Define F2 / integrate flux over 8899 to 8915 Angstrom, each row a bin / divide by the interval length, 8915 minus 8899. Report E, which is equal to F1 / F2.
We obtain 1.02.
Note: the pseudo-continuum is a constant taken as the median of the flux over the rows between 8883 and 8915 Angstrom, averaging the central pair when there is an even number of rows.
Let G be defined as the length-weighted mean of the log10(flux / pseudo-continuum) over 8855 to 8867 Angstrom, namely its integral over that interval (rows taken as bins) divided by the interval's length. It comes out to -0.006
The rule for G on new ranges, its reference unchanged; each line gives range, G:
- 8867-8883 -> -0.023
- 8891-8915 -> 0.003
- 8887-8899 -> 0.003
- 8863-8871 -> -0.025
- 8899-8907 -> 0.000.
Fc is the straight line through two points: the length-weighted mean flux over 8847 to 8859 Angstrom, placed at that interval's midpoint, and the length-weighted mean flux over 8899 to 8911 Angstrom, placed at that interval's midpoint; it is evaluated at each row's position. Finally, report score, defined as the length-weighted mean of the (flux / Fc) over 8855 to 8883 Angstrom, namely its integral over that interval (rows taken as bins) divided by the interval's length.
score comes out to 0.971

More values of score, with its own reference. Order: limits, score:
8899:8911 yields 1.000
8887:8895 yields 0.998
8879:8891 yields 0.982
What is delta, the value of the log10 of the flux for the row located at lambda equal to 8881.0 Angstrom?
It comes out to 1.34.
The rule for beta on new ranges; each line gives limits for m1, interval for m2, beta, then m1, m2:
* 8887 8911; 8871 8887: 1.96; 22.50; 21.5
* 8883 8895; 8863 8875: 1.95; 22.23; 21.2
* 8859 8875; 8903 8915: 2.05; 21.44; 22.5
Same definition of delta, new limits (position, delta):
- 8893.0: 1.36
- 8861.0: 1.35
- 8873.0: 1.33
